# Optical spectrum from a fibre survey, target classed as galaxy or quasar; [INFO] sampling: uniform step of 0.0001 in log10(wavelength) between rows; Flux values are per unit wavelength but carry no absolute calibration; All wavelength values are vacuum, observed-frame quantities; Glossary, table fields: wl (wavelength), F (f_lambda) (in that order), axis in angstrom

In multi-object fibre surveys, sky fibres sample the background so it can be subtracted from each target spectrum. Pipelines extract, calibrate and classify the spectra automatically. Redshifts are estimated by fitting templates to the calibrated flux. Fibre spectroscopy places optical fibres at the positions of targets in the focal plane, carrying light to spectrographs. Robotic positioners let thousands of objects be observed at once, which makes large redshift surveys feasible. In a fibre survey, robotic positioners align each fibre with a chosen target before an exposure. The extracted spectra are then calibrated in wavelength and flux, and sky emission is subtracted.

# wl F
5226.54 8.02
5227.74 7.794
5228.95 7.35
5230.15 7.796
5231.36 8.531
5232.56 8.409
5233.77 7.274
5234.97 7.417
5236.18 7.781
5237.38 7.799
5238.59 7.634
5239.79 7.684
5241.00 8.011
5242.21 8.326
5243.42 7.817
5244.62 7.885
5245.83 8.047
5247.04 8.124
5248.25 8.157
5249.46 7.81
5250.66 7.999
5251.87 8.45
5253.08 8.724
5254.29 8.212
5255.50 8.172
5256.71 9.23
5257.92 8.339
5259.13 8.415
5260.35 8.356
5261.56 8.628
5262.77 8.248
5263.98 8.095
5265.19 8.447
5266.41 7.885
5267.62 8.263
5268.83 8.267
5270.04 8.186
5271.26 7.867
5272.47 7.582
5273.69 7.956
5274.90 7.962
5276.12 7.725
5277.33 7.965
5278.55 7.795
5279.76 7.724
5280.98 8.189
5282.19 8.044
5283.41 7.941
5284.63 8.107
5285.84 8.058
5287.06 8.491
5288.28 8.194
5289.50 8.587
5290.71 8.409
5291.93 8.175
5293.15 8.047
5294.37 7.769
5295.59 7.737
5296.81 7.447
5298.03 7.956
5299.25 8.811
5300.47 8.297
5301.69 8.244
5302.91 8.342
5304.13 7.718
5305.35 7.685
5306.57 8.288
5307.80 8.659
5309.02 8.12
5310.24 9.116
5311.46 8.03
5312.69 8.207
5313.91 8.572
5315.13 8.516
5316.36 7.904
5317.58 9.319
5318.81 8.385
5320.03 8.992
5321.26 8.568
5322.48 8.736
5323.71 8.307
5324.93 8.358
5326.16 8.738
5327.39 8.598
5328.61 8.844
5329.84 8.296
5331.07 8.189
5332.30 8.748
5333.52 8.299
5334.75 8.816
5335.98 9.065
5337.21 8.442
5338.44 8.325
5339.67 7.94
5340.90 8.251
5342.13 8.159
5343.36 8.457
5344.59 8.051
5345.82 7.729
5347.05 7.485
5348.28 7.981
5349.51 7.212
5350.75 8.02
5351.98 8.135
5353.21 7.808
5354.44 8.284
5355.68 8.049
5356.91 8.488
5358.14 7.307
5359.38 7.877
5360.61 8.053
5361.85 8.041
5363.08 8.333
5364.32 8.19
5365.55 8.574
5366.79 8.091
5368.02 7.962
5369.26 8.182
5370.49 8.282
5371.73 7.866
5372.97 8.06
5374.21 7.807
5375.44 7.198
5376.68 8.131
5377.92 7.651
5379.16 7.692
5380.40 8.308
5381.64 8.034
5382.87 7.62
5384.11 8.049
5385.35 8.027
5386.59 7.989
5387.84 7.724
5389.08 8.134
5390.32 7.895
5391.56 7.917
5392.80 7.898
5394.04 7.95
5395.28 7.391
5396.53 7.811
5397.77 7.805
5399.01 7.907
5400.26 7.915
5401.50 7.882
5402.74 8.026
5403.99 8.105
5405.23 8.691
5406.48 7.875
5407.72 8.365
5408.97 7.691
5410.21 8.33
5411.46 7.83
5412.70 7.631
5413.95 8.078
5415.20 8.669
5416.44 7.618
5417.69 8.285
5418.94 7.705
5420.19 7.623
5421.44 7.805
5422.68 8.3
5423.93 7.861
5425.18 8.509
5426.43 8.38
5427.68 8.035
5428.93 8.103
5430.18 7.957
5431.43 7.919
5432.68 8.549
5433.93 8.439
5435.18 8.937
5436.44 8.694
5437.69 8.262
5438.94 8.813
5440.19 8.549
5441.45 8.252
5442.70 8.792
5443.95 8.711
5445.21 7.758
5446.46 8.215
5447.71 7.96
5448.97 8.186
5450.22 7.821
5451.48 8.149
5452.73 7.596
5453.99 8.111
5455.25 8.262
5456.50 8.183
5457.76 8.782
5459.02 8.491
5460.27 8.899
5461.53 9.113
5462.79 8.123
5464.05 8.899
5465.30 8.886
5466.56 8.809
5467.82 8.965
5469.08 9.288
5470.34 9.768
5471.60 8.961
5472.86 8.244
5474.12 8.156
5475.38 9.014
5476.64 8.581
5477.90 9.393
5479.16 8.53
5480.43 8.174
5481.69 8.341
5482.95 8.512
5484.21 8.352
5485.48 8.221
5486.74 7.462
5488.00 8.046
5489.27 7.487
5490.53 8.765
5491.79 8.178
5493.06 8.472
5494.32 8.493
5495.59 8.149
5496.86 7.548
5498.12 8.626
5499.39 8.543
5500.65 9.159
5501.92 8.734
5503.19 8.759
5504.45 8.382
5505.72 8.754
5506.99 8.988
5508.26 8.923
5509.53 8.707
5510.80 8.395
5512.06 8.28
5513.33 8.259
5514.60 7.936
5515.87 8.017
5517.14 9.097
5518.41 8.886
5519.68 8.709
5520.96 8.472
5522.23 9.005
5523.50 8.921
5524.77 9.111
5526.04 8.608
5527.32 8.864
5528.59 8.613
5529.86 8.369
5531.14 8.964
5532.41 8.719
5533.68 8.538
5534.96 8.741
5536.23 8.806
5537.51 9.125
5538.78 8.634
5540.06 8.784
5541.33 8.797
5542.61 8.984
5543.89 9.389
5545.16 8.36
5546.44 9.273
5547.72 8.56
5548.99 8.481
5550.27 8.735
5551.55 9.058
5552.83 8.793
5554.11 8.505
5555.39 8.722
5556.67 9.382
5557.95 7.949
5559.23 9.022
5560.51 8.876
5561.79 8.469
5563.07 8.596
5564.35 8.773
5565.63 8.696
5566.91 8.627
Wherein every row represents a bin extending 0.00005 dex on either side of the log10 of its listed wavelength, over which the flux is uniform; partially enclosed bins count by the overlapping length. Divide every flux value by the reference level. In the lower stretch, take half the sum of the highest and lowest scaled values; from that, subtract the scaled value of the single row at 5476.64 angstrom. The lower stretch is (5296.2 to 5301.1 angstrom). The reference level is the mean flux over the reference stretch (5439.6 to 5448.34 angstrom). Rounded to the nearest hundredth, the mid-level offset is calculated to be -0.05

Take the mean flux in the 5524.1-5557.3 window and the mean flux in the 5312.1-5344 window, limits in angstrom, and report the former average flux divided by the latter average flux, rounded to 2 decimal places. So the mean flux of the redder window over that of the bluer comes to 1.04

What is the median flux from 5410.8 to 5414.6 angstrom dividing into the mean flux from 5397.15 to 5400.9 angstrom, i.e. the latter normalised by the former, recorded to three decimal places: 1.006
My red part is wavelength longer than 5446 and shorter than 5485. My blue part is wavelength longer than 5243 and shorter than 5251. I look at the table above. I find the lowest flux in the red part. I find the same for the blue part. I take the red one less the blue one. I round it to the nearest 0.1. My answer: -0.2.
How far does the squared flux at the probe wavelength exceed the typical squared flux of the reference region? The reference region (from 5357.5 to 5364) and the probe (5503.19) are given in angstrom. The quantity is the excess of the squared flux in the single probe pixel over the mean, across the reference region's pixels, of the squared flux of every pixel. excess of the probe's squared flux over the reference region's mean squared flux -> 14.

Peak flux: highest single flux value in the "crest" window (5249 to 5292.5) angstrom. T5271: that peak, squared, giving 85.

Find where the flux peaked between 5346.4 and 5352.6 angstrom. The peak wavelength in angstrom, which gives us 5351.98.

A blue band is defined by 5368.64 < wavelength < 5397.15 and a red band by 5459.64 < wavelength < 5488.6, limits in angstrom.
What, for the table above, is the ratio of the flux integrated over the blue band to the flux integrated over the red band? 0.899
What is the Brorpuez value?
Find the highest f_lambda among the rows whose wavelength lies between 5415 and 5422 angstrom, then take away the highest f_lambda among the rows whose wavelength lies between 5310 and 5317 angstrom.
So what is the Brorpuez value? -0.45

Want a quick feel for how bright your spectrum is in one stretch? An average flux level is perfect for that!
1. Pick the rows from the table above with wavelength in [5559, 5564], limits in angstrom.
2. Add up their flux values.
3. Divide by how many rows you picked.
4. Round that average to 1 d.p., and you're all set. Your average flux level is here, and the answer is 8.7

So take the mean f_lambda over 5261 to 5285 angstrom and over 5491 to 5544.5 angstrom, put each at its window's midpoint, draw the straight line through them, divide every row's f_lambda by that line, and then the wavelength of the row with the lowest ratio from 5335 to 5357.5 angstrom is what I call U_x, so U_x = 5349.51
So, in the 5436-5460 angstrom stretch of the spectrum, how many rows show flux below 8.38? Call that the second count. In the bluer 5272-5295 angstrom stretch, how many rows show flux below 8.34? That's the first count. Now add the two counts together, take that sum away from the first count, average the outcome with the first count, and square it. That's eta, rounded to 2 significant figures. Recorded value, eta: 4.0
